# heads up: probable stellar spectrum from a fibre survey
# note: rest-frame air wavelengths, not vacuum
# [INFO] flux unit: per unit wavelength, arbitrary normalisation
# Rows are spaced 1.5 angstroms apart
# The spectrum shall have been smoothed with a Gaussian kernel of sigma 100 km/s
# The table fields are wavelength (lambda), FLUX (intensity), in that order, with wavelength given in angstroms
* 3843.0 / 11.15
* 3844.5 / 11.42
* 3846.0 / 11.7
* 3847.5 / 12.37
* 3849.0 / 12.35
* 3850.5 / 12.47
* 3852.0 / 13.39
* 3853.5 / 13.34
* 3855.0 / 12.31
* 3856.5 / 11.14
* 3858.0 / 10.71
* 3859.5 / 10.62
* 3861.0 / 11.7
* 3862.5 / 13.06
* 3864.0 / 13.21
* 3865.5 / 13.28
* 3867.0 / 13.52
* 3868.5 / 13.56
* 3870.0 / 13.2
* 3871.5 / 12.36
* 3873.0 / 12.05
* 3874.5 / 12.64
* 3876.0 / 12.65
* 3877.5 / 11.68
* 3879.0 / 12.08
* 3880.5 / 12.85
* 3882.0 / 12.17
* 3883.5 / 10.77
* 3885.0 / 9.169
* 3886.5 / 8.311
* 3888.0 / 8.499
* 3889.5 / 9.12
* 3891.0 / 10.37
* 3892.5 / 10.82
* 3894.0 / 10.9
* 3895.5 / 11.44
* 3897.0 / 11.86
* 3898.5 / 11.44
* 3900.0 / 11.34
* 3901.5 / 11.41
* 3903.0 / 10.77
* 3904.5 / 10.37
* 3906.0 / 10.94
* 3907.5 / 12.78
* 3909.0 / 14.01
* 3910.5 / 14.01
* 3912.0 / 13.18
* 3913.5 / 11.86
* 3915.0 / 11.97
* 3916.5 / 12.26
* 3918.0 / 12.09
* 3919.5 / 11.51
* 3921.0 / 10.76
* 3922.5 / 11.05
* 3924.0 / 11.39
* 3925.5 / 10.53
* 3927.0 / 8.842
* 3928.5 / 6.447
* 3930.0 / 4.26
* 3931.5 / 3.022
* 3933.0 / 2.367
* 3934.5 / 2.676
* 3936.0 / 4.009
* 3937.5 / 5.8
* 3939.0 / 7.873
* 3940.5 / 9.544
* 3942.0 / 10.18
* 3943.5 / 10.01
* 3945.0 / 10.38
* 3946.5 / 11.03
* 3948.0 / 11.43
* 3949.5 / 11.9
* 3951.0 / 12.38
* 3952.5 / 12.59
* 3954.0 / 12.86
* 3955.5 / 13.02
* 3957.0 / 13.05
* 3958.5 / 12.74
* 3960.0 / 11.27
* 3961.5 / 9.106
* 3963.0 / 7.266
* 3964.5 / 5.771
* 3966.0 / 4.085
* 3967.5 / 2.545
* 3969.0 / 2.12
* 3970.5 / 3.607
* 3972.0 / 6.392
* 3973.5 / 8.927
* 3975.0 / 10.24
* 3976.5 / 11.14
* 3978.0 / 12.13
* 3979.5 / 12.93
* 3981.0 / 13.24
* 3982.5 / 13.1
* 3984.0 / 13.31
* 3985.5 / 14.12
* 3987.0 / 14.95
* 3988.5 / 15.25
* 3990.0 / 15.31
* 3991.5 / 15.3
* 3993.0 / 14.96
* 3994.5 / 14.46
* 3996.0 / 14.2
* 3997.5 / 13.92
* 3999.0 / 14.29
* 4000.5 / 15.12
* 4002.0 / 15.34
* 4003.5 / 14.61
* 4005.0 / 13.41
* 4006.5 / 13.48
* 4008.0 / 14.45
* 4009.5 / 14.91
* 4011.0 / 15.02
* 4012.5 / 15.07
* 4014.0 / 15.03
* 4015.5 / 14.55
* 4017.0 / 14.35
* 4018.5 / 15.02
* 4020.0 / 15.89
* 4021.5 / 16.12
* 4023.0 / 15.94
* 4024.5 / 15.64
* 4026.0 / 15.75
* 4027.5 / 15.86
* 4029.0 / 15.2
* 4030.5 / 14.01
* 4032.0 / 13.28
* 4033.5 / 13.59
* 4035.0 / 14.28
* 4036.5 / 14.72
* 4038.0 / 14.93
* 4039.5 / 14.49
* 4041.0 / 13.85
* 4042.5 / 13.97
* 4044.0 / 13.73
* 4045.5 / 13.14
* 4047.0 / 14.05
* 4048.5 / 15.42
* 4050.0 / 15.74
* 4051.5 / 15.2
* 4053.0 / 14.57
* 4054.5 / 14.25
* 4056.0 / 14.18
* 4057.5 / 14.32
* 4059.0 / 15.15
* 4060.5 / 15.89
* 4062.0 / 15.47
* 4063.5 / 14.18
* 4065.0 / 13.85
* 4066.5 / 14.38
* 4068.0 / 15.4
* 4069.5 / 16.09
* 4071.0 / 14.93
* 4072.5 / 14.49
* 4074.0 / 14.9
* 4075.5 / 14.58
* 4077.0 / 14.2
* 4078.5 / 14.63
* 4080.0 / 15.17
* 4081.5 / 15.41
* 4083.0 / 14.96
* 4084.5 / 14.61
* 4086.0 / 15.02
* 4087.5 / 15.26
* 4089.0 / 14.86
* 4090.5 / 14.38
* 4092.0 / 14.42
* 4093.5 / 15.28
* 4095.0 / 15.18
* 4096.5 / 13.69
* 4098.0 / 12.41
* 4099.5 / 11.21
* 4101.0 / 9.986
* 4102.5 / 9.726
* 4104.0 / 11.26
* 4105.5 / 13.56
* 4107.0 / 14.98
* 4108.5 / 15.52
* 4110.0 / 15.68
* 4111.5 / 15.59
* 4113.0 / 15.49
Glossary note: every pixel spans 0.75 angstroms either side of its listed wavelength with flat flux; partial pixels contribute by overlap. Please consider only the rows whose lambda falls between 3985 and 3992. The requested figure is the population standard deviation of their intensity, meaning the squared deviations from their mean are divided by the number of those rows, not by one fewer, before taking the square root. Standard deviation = 0.453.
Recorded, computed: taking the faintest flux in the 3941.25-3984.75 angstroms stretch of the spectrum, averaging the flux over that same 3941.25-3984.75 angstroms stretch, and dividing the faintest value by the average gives 0.21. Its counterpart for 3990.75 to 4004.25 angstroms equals 0.95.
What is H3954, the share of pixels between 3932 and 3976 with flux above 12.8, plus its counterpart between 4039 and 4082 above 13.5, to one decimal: 1.1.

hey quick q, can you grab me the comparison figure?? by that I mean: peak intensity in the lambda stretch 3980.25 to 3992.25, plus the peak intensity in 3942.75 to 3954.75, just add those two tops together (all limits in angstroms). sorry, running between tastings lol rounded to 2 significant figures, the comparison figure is 28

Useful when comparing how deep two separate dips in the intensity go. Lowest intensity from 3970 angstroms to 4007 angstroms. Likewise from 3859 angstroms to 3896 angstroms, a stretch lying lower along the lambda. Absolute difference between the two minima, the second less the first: 4.7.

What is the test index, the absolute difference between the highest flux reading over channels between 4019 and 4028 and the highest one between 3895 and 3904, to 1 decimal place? 4.3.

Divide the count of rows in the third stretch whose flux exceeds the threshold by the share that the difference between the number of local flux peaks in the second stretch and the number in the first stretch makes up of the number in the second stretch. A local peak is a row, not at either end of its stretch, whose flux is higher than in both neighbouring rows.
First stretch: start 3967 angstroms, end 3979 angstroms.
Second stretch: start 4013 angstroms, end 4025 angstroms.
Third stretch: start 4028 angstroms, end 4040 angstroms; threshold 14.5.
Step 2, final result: 3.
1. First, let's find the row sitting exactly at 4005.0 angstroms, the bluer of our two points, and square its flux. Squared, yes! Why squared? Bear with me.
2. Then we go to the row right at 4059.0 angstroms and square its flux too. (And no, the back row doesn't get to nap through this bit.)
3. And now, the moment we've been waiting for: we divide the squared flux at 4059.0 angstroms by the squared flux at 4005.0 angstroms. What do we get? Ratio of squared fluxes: 1.3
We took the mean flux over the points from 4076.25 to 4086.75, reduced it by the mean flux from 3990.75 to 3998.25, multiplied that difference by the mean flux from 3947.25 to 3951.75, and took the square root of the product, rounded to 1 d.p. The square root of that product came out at 1.9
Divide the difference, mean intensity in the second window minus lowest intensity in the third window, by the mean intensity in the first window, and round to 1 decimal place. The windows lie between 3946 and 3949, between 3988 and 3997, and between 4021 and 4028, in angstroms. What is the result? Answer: -0.1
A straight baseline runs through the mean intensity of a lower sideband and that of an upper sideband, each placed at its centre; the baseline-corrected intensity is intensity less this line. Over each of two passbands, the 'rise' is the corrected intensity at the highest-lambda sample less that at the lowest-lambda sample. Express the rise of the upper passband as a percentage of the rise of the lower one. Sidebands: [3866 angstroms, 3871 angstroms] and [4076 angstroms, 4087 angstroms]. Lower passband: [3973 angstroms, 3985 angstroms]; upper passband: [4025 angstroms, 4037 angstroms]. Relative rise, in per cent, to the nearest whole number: -26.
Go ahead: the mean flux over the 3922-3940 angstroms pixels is 6.5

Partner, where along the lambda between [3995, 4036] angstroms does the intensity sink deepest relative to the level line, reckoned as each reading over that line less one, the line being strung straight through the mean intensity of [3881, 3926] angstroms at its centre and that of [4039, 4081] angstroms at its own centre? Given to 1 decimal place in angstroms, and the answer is 4032.0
